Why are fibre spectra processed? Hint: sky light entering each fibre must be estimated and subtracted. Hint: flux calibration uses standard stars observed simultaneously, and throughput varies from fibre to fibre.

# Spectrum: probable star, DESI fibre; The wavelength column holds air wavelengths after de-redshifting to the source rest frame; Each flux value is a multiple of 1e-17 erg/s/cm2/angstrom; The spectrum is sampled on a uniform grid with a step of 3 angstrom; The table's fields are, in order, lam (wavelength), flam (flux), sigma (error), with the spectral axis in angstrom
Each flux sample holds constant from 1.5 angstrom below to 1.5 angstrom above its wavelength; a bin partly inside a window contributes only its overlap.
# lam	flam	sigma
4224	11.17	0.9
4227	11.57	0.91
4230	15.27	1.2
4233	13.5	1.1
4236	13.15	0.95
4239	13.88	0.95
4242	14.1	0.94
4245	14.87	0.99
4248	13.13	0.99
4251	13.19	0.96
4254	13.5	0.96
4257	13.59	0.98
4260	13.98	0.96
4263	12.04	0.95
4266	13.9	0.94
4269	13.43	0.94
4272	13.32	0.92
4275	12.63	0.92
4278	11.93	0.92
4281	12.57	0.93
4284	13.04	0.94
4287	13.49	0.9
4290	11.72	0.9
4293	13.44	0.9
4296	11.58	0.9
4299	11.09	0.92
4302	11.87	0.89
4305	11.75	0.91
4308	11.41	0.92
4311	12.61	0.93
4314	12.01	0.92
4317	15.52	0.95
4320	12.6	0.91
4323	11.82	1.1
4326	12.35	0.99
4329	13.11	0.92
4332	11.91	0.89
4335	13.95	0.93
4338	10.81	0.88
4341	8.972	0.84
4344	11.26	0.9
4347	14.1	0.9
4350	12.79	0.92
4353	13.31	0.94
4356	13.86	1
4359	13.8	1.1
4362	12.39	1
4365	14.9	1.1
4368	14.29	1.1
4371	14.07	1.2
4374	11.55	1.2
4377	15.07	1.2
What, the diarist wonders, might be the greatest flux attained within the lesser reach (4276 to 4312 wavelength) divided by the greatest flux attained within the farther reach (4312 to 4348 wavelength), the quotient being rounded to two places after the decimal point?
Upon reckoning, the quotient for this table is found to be 0.87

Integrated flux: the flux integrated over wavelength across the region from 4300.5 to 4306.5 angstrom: 70.9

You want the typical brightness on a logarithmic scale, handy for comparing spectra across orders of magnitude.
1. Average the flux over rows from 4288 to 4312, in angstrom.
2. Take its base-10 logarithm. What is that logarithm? 1.08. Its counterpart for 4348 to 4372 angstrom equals 1.14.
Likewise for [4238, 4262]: 1.14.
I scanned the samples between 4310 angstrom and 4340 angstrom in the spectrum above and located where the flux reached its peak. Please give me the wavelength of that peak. 4317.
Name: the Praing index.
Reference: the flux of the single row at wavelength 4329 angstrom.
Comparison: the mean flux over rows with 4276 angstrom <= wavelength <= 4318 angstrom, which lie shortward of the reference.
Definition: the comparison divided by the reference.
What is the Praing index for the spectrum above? 0.95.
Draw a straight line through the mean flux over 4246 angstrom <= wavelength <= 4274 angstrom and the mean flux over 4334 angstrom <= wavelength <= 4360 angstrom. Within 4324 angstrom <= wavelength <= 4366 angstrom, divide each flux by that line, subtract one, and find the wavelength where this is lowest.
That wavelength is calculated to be 4341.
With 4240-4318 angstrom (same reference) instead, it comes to 4299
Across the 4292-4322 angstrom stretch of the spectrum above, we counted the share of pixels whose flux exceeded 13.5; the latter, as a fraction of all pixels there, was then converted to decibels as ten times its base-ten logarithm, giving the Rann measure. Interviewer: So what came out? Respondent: -10.0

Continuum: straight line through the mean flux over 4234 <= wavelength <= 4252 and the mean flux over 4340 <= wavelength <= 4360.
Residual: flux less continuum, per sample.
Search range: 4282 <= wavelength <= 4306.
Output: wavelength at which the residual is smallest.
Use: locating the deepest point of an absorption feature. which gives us 4299 angstrom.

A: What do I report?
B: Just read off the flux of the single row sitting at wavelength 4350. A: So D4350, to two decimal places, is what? 12.79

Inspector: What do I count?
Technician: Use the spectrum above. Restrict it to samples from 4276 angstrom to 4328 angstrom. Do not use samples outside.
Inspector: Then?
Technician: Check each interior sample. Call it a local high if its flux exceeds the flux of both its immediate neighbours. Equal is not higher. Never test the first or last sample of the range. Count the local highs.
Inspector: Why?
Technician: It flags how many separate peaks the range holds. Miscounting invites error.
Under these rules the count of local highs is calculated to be 5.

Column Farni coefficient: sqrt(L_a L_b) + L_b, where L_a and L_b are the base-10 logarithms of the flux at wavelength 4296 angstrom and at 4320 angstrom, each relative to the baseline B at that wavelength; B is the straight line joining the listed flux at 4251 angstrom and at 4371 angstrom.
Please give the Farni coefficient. 0.013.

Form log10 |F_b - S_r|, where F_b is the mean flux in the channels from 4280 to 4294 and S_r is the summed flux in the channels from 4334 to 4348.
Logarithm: 1.67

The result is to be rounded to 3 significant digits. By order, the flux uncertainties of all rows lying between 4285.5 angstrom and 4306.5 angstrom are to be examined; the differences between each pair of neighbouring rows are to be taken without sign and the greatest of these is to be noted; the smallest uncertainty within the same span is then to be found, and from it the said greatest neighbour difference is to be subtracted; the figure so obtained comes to 0.860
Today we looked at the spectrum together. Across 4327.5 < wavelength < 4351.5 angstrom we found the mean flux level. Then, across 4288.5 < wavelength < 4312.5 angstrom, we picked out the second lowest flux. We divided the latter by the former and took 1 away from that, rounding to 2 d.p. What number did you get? -0.06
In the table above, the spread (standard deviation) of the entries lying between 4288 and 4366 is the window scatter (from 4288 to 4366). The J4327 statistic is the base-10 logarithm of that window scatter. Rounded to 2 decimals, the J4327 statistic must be 0.14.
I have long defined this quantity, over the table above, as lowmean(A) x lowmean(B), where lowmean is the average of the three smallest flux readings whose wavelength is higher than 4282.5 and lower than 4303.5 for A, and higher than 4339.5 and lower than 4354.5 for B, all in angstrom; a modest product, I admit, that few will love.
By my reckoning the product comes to 126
